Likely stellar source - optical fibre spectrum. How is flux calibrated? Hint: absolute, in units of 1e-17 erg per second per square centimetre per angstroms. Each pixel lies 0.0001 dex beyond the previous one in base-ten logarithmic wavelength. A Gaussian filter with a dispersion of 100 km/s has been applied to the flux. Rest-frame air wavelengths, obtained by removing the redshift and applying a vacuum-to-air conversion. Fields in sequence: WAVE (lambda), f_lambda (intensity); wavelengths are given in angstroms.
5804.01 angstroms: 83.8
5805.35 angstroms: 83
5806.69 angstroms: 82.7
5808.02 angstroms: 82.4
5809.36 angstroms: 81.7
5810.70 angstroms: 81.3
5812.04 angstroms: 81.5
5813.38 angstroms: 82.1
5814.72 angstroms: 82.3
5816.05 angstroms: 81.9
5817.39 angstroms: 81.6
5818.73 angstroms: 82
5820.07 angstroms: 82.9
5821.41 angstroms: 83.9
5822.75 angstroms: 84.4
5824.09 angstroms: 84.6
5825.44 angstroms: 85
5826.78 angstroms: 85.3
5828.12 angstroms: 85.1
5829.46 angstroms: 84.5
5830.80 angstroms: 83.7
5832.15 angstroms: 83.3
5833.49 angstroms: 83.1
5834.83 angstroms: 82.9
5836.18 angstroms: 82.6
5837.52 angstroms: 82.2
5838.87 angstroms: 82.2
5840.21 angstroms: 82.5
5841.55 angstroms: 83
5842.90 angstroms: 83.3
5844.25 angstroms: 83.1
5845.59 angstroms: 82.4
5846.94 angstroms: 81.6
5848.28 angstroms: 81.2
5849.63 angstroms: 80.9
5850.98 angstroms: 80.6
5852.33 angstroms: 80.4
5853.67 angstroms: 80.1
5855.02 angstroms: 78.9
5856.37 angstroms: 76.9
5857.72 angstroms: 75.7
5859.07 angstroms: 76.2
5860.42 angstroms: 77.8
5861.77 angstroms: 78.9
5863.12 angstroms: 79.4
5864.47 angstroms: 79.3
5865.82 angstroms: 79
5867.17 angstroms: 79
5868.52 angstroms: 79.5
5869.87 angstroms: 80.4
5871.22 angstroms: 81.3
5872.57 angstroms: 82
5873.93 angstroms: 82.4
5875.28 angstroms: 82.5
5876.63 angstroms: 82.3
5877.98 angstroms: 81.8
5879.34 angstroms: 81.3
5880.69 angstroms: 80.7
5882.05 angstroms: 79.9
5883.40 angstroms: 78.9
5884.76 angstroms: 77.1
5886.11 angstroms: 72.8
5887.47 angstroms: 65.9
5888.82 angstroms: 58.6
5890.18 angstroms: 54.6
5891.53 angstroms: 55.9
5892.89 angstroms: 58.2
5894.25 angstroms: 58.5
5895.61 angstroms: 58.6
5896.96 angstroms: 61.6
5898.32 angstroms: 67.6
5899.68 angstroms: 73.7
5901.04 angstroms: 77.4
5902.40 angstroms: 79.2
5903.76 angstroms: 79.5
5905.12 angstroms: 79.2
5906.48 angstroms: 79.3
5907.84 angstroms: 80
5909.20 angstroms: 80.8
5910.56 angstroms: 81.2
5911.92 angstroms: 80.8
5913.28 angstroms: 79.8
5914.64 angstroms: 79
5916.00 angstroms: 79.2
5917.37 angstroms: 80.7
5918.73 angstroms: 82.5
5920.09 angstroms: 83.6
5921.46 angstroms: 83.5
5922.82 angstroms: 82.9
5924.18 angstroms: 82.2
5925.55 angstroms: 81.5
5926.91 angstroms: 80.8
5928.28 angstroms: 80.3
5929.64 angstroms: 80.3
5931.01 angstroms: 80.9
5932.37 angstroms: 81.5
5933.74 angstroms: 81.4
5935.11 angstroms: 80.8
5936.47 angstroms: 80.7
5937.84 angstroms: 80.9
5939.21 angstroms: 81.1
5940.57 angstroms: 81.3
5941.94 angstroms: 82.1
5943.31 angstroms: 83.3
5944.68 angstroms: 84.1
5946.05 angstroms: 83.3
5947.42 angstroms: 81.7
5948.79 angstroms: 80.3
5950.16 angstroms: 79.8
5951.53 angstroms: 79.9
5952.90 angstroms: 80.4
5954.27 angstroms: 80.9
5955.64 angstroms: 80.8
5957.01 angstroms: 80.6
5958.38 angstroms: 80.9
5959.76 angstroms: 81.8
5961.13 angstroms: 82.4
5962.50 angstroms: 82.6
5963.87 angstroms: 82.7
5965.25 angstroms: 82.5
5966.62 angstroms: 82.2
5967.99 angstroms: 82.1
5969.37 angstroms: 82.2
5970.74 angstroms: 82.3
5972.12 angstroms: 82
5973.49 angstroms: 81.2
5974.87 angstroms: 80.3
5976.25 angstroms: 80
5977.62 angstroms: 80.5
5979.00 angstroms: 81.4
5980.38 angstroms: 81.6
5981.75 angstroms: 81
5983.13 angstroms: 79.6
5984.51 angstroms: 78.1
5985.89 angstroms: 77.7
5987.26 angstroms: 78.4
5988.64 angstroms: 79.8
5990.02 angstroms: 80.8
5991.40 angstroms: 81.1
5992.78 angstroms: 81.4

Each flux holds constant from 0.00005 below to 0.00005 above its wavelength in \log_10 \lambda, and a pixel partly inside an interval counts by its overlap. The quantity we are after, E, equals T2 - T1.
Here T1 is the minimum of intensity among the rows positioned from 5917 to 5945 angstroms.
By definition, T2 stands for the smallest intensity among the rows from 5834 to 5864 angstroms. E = -5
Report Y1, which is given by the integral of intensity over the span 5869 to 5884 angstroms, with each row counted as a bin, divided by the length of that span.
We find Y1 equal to 81.2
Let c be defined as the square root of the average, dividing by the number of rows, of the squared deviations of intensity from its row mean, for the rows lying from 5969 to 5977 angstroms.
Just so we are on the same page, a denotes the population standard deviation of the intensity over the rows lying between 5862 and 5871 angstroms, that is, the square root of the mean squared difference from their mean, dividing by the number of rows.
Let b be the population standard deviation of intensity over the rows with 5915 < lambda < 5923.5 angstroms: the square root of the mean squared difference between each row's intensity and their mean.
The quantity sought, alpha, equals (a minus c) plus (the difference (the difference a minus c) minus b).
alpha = -2.5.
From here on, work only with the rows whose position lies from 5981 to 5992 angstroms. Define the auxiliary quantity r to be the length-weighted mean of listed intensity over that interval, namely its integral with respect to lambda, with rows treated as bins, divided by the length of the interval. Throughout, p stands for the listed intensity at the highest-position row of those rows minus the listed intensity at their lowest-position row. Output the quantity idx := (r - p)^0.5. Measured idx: 8.9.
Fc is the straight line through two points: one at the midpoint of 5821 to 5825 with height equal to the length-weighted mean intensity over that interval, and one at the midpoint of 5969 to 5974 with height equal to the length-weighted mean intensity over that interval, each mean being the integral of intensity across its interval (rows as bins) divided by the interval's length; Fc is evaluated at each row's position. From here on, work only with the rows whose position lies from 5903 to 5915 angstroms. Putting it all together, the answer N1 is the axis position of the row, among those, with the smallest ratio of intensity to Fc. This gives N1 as 5914.64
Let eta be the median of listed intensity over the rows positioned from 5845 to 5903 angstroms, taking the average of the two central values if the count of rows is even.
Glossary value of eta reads 79.0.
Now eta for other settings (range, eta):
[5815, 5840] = 83.2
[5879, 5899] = 65.9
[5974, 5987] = 80.3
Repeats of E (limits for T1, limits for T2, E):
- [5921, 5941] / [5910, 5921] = -1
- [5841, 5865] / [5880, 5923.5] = -21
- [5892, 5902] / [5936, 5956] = 22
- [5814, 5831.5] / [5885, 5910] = -27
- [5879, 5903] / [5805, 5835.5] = 27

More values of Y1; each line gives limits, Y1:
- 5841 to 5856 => 81.3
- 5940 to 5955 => 81.5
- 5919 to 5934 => 81.7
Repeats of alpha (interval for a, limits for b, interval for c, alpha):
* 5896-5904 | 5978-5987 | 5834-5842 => 11.0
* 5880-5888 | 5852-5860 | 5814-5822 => 6.9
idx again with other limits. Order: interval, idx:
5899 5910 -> 8.5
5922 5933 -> 9.1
